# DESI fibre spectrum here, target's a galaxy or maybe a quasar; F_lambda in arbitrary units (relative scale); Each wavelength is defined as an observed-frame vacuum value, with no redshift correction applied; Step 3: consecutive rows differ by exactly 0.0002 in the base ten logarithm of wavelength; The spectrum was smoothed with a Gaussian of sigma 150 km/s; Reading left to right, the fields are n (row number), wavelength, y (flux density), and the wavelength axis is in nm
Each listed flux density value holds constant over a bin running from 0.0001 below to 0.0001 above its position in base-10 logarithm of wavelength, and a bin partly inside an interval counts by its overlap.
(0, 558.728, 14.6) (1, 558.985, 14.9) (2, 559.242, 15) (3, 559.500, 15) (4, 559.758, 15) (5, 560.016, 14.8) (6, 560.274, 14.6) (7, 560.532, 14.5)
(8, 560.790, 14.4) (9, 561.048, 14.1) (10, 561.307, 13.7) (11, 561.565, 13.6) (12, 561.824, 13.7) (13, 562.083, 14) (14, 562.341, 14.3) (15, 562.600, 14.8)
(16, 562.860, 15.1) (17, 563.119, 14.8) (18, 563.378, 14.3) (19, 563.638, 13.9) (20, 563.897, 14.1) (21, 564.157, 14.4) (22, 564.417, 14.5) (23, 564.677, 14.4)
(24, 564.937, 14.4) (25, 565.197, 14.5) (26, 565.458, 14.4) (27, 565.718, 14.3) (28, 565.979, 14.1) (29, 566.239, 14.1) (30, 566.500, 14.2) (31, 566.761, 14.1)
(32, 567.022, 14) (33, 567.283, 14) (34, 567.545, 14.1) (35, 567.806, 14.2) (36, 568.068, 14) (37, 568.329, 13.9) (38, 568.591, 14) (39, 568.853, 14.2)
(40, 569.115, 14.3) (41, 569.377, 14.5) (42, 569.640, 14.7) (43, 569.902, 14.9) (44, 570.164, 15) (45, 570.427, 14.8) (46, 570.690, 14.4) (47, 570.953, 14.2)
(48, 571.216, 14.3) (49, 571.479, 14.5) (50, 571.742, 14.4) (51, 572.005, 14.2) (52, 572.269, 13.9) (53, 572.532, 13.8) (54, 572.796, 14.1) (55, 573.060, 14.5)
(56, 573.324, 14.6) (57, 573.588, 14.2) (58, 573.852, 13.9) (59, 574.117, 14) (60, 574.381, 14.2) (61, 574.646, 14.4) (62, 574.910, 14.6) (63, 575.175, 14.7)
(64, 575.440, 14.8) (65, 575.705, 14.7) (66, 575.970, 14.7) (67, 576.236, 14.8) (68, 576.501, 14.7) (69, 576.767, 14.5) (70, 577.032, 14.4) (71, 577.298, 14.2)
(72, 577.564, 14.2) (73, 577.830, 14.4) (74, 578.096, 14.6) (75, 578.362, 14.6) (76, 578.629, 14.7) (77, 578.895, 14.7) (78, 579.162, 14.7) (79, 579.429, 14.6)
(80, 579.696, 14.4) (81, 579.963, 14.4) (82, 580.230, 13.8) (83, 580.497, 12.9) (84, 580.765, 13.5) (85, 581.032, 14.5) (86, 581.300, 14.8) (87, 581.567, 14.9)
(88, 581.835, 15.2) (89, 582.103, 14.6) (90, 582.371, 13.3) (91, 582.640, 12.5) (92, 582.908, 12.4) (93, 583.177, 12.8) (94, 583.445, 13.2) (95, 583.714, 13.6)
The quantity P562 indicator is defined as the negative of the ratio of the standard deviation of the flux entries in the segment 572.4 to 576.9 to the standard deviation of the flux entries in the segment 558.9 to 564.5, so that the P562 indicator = -0.70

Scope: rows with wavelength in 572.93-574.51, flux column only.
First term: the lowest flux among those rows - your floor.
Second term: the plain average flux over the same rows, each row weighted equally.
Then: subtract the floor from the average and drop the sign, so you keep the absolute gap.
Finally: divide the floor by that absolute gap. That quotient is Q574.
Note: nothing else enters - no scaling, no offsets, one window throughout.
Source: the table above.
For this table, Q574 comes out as 42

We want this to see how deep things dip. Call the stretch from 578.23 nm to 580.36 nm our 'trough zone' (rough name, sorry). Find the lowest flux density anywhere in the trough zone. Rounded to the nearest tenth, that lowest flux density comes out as 13.8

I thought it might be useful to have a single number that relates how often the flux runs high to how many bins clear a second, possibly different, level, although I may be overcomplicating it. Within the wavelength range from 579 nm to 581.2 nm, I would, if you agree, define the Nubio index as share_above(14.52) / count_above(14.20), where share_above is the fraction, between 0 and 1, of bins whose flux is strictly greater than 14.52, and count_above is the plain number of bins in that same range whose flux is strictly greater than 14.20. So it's 0.050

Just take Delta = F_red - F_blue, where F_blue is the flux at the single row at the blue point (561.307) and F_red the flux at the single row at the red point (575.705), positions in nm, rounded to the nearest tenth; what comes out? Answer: 1.0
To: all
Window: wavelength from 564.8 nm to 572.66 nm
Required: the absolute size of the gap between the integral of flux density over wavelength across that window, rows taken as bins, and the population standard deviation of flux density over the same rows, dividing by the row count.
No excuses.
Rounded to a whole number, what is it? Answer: 112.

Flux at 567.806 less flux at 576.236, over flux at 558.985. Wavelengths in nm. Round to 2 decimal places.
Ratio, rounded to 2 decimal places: -0.04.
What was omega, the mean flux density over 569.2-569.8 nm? 14.6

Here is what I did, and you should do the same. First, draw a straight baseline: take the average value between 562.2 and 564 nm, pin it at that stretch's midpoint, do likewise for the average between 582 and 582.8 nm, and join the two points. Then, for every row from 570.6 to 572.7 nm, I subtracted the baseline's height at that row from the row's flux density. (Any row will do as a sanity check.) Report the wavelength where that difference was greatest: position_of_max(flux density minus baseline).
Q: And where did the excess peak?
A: 571.479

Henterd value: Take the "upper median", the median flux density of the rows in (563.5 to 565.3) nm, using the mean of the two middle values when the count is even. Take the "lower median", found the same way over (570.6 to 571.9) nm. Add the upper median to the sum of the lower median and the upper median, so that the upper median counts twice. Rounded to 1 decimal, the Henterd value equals 43.2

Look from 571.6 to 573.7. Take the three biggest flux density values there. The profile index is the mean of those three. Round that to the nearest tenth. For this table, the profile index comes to 14.5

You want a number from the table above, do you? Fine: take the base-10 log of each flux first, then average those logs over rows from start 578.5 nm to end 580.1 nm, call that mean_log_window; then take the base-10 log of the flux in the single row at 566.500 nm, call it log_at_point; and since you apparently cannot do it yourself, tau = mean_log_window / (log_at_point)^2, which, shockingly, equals 0.8765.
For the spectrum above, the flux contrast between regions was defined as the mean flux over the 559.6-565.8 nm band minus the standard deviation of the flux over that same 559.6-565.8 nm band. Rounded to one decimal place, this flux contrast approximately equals 14.0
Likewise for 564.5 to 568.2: 14.0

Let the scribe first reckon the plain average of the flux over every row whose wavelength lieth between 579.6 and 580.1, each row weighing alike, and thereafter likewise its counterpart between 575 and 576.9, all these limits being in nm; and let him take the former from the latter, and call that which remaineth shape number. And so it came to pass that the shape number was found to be 0.30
